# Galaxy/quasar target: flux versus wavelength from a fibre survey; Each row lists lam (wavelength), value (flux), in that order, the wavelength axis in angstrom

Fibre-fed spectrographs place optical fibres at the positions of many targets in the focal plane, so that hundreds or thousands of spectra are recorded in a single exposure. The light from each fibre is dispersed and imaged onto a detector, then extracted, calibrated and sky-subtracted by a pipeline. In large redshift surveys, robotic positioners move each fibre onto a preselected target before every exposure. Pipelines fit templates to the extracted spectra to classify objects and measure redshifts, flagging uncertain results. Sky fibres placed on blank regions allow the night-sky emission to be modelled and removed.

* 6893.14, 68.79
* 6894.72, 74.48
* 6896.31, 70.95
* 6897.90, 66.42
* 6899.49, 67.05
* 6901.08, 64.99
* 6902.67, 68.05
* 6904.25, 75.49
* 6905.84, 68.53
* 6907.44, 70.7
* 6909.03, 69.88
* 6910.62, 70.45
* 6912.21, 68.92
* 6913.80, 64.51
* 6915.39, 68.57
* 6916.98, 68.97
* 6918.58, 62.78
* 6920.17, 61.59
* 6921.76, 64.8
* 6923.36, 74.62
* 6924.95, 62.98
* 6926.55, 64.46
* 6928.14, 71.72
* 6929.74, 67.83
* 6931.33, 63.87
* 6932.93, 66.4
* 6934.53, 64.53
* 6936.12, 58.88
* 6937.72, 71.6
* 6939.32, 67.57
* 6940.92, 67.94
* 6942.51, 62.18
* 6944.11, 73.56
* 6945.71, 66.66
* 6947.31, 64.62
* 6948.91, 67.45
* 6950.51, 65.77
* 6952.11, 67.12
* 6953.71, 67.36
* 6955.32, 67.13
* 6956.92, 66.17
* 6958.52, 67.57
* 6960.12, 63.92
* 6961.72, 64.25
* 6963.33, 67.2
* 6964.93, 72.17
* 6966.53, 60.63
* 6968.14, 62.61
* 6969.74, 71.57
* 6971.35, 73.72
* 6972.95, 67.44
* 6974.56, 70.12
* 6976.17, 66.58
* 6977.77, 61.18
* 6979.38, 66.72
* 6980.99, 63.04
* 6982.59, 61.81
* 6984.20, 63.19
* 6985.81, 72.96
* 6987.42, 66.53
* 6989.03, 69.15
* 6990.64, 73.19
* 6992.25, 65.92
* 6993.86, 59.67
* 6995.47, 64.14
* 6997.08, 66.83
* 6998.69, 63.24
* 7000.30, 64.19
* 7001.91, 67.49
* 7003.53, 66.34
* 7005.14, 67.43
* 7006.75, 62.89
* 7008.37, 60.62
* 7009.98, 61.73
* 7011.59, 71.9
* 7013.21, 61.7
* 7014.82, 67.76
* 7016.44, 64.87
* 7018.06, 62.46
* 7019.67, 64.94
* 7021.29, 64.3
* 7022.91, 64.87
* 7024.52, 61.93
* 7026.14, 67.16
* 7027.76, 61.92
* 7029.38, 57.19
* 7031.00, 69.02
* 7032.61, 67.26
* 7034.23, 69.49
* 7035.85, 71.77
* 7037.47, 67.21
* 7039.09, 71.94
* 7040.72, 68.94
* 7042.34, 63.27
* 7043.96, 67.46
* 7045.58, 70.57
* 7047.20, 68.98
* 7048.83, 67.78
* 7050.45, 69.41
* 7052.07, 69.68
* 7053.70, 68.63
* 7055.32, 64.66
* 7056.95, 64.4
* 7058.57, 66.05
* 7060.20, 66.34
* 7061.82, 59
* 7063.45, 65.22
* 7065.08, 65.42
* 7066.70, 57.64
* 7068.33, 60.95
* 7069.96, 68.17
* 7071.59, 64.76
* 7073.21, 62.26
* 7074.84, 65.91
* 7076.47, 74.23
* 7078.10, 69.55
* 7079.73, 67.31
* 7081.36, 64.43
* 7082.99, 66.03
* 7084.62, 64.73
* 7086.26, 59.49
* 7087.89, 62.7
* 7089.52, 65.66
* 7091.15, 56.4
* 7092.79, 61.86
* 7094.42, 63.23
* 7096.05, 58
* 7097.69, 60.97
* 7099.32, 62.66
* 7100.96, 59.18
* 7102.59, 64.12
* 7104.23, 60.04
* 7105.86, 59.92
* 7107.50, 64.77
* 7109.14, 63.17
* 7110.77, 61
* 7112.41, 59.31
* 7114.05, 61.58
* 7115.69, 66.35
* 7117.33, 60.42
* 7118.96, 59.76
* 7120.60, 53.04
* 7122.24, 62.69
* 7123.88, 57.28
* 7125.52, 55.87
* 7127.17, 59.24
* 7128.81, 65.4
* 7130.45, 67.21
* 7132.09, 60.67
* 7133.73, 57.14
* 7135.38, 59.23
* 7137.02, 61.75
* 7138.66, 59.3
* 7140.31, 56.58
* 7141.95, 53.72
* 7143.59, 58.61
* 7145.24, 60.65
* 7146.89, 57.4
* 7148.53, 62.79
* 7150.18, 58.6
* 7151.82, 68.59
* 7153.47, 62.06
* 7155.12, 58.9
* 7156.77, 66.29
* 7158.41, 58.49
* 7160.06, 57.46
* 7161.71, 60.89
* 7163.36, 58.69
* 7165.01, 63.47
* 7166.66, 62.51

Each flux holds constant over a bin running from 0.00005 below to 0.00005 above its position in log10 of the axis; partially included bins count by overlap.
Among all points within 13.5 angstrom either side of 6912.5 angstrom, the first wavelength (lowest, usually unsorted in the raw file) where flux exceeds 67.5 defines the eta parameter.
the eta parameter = 6902.67 angstrom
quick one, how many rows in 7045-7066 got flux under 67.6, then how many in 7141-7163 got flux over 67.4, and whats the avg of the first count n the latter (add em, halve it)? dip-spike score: 4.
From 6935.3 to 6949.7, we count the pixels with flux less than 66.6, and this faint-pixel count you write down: 3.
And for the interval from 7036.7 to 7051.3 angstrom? 1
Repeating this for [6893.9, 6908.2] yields 2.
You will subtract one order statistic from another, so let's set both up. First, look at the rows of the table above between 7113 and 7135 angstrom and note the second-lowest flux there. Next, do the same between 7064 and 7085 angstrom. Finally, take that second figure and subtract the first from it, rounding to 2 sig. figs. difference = 5.1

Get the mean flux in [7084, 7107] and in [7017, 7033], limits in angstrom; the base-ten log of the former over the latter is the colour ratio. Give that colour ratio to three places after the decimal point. -0.019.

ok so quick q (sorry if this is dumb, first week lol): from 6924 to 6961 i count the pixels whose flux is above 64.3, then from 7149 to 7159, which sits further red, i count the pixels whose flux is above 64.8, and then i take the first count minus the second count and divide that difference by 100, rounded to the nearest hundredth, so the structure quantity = 0.16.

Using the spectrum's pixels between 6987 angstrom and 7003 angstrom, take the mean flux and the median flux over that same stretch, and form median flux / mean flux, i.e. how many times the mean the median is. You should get 1.00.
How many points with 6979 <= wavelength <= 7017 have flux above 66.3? 11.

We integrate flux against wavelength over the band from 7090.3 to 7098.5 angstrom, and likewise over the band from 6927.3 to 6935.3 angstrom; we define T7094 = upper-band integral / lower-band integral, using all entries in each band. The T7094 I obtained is 0.92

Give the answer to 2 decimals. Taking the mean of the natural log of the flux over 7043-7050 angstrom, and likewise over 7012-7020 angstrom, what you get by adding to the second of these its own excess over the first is 4.10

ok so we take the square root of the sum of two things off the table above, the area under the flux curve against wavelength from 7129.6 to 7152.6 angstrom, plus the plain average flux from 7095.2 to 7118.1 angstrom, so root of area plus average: 38.0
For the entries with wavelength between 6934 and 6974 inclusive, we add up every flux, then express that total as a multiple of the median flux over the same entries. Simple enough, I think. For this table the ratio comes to 24.9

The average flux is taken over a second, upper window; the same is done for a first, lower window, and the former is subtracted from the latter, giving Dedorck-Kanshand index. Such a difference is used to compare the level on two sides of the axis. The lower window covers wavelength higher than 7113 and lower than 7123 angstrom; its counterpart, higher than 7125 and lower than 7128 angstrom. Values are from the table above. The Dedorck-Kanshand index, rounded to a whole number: 3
